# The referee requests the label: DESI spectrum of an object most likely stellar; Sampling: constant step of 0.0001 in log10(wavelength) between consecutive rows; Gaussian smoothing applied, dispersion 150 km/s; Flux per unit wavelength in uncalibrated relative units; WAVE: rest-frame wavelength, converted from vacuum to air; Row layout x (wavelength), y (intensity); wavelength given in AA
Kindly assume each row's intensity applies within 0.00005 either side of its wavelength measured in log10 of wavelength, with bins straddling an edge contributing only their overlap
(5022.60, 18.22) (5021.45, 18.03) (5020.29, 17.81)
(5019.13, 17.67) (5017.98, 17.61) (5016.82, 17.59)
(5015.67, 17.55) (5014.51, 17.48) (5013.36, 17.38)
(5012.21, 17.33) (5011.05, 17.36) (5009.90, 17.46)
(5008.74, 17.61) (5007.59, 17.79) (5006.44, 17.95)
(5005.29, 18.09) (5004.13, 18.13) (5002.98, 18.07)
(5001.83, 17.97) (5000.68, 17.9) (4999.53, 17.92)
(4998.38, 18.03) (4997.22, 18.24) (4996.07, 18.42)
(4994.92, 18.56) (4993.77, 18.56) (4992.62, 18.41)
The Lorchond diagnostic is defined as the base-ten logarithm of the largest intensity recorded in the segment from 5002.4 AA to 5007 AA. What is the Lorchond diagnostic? 1.258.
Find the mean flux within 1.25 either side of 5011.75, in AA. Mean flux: 17.3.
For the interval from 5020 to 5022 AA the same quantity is 17.9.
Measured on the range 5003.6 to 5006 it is 18.1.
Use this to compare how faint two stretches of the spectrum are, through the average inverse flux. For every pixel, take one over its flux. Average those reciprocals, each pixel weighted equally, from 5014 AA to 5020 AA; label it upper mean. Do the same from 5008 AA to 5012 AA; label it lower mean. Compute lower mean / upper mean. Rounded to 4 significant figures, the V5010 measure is 1.006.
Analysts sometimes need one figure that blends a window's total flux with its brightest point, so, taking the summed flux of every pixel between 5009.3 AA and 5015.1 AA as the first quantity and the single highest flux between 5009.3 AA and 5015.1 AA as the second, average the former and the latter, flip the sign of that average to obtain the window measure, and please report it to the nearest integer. -52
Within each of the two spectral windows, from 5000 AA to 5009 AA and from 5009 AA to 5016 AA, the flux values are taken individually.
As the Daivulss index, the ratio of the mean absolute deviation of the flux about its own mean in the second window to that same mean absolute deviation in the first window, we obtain 0.54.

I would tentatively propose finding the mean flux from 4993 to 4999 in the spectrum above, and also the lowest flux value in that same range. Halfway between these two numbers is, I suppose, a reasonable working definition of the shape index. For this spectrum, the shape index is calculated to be 18.2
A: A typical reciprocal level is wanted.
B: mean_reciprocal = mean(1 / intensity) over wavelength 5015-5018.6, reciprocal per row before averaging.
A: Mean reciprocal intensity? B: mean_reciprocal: 0.0569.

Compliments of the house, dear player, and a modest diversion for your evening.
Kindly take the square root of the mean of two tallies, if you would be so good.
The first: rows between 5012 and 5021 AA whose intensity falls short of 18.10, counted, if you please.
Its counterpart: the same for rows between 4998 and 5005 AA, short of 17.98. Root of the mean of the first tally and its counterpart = 2.3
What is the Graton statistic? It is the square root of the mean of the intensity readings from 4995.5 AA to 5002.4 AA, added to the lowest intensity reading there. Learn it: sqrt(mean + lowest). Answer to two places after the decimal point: 6.00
